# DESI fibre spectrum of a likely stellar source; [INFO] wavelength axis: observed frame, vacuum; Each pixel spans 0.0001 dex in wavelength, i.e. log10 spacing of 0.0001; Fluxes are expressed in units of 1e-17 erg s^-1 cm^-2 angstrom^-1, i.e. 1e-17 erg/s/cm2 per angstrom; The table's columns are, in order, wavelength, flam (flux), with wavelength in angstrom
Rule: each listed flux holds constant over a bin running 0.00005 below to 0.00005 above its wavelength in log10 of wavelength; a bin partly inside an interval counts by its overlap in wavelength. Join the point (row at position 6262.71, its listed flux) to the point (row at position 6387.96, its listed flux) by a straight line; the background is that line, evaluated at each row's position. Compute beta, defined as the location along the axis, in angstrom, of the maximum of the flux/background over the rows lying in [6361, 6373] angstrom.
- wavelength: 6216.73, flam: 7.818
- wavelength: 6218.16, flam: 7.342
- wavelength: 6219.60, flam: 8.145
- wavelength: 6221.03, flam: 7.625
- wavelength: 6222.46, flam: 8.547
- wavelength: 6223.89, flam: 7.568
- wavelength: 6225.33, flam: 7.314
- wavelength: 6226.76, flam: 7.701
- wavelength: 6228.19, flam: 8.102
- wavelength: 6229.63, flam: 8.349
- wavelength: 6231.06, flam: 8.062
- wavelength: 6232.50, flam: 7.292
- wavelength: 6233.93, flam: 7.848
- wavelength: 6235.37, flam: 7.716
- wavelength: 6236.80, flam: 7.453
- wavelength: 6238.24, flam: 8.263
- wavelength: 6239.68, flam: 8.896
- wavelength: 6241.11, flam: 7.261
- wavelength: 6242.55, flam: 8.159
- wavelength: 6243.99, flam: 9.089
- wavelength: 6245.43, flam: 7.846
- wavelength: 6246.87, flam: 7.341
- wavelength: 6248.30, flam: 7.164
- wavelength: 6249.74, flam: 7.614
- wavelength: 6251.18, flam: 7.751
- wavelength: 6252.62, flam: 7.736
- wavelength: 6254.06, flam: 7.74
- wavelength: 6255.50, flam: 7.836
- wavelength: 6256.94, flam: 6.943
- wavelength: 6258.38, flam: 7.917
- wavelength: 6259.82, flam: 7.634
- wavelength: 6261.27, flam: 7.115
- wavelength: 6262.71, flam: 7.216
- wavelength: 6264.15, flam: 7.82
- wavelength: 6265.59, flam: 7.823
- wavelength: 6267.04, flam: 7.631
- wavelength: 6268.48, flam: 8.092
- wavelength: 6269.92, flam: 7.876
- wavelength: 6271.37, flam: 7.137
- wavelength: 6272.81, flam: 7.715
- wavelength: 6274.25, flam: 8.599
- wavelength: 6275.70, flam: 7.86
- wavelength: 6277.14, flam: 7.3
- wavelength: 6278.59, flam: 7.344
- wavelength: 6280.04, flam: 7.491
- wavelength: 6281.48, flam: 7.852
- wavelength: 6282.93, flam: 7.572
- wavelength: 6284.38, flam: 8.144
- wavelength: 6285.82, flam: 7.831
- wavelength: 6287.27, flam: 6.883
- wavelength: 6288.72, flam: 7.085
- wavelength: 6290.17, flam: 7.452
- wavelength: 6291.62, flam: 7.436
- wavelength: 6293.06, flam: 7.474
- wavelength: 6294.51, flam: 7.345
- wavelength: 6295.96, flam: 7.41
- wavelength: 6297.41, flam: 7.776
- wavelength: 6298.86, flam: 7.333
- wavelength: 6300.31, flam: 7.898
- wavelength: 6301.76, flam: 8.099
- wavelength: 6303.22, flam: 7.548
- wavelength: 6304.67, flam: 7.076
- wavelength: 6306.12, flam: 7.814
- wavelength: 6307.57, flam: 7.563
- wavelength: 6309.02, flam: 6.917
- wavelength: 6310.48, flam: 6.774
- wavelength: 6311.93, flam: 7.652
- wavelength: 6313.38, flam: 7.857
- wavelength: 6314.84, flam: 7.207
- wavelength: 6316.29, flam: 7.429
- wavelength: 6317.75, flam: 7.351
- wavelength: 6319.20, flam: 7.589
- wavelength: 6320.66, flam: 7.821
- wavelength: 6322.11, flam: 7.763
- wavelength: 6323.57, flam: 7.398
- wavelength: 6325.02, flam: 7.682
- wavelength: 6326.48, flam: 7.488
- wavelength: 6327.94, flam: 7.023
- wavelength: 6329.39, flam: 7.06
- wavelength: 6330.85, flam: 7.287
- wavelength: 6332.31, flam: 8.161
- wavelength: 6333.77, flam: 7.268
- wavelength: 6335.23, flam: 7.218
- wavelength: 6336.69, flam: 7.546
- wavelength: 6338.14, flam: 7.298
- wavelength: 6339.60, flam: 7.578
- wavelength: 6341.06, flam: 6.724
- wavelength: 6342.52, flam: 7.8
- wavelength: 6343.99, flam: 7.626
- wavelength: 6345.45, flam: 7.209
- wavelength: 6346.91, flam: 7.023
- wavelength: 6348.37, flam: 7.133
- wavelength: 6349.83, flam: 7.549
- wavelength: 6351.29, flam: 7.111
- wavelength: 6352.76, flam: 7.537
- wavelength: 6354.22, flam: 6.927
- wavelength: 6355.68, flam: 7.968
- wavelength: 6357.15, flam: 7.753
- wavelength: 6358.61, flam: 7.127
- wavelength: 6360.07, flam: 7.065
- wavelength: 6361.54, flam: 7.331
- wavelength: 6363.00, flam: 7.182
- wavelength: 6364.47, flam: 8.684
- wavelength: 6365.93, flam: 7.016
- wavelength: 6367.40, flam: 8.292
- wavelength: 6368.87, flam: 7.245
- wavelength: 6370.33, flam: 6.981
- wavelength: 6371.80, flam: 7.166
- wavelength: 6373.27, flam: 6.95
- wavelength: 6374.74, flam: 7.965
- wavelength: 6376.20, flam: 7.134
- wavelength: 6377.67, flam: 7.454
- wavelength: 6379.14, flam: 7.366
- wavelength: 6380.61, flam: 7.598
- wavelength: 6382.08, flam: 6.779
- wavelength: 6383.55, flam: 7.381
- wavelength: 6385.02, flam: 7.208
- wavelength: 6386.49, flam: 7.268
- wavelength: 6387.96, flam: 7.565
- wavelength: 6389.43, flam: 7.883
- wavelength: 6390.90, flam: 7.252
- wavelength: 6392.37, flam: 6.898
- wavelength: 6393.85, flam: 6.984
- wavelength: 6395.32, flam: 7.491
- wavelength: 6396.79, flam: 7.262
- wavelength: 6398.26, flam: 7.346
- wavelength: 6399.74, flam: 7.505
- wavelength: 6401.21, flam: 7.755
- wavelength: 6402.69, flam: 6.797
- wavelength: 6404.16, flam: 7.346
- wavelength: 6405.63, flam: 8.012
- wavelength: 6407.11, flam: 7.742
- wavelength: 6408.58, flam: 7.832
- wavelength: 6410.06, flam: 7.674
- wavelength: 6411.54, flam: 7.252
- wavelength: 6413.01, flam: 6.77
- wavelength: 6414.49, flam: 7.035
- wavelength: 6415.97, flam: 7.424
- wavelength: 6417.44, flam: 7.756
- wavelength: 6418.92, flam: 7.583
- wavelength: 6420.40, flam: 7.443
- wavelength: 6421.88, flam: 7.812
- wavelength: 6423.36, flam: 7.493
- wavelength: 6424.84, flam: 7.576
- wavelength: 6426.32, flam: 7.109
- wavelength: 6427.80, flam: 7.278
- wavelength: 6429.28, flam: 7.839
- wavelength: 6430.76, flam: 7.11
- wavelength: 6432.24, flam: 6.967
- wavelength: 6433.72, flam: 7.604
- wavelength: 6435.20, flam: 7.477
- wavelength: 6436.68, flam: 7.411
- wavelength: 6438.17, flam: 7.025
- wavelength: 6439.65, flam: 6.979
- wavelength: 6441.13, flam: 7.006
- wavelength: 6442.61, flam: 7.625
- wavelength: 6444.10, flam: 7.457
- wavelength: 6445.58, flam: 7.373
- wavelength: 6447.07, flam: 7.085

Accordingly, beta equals 6364.47 angstrom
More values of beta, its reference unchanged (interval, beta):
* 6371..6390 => 6374.74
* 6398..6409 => 6405.63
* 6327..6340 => 6332.31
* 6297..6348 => 6301.76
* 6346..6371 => 6364.47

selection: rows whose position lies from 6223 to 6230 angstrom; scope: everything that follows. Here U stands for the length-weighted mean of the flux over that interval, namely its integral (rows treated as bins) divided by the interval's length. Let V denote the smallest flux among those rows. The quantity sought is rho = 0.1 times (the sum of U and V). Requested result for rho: 1.51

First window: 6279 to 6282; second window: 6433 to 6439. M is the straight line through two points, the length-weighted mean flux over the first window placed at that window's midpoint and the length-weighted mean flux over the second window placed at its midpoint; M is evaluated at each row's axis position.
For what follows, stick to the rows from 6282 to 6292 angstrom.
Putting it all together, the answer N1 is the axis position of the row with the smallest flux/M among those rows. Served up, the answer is 6287.27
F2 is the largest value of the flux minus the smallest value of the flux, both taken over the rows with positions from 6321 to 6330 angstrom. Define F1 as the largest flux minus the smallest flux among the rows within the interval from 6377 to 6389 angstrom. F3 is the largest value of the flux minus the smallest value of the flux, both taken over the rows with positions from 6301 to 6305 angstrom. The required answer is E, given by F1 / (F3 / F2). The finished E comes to 0.59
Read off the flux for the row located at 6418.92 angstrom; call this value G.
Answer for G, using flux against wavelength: 7.583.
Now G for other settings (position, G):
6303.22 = 7.548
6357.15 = 7.753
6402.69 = 6.797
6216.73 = 7.818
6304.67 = 7.076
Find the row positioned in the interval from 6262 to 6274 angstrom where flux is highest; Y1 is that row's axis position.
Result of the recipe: 6268.48 angstrom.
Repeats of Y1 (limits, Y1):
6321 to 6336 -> 6332.31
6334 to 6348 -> 6342.52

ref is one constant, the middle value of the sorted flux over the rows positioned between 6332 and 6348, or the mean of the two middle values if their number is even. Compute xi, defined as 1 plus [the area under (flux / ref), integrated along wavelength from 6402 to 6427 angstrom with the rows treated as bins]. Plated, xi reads 26.5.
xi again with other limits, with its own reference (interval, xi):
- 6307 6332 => 26.4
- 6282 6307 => 26.8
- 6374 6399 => 26.2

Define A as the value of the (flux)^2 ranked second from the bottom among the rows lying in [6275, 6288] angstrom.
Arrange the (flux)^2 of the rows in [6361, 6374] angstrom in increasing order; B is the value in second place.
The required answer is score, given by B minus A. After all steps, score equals -4.6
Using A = 53.3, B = 48.7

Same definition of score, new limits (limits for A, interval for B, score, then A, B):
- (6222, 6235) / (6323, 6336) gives -3.7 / 53.5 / 49.8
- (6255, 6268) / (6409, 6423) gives -1.1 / 50.6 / 49.5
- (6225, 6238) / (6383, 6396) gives -4.7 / 53.5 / 48.8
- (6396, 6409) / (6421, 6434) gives -2.2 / 52.7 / 50.5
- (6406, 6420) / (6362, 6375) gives -0.8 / 49.5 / 48.7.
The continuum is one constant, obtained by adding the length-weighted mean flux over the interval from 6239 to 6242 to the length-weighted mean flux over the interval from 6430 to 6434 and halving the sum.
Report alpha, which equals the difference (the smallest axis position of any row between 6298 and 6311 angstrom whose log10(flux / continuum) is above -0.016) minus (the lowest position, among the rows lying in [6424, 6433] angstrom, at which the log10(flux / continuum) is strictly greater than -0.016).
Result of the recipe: -124.5 angstrom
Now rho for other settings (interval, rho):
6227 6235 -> 1.52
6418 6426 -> 1.50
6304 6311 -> 1.40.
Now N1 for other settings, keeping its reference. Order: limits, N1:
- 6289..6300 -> 6298.86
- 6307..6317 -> 6310.48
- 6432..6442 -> 6432.24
